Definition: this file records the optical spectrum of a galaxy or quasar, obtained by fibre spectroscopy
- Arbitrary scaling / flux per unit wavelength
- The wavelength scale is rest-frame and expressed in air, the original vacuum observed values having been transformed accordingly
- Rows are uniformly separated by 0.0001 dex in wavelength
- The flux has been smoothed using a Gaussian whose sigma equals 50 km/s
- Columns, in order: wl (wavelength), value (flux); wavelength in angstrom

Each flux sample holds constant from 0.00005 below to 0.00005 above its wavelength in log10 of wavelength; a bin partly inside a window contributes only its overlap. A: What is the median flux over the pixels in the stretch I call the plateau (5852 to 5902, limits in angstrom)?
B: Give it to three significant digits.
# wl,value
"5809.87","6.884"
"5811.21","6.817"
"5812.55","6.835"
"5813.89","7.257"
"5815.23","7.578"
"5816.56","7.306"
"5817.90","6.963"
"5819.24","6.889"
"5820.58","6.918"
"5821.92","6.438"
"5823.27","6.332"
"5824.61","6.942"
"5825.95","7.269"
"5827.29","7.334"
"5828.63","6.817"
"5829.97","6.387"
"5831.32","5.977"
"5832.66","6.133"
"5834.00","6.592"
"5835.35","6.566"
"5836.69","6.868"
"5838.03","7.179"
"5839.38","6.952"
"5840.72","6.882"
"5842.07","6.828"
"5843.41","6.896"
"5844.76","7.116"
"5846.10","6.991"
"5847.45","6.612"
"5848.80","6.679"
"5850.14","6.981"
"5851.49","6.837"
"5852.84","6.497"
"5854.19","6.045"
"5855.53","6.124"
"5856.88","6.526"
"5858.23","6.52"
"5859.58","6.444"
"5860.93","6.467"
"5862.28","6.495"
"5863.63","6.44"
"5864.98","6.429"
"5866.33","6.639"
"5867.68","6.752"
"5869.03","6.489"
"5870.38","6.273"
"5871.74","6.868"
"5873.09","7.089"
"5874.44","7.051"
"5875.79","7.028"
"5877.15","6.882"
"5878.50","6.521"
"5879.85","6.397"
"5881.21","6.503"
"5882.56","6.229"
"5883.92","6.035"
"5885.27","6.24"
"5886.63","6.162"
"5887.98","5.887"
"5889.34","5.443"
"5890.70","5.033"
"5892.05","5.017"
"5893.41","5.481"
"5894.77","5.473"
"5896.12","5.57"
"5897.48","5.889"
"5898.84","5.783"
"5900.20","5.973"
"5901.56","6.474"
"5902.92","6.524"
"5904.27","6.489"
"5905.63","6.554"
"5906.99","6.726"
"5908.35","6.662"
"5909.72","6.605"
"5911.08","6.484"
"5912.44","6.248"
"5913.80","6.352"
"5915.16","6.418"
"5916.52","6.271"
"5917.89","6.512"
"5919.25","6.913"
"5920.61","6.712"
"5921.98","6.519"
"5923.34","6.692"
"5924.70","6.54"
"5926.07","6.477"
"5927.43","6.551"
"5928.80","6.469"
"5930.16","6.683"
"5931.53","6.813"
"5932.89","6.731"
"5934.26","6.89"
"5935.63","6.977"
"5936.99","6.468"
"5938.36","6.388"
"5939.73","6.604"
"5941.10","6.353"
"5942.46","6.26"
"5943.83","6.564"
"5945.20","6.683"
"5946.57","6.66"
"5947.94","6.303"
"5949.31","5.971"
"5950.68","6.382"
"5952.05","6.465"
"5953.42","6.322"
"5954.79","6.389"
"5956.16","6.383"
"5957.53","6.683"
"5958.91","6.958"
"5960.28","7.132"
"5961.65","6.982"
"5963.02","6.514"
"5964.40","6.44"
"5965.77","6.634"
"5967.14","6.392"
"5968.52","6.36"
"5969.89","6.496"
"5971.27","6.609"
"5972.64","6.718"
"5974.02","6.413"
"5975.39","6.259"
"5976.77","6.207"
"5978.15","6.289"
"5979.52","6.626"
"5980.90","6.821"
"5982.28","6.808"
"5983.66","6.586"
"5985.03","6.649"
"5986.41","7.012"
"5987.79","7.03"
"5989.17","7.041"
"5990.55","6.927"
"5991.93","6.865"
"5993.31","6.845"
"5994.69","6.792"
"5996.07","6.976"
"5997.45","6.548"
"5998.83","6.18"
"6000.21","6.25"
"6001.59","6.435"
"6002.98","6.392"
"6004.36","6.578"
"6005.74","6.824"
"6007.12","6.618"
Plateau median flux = 6.43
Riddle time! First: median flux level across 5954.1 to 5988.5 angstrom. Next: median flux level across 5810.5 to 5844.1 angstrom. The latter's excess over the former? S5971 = 0.27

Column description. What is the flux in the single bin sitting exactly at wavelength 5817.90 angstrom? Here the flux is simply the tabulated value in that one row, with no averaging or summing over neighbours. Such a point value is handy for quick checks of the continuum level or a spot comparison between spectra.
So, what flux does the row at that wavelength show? 6.963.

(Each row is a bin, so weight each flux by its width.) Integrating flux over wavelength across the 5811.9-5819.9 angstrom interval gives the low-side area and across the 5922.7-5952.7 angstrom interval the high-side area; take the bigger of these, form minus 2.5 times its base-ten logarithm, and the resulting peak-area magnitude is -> -5.7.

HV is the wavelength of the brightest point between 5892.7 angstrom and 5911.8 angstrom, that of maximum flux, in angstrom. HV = 5906.99 angstrom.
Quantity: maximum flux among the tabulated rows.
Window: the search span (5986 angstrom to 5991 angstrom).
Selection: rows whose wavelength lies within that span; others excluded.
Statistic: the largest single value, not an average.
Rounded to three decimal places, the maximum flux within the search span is 7.041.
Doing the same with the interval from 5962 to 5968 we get 6.634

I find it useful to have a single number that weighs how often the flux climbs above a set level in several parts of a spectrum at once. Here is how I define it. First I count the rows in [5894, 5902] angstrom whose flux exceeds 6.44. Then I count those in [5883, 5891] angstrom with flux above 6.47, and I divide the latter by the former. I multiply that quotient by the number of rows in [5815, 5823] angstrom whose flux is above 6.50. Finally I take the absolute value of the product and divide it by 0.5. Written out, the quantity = 0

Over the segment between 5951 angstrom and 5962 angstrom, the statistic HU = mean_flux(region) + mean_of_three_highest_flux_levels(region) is 13.7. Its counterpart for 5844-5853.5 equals 13.8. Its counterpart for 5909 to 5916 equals 12.9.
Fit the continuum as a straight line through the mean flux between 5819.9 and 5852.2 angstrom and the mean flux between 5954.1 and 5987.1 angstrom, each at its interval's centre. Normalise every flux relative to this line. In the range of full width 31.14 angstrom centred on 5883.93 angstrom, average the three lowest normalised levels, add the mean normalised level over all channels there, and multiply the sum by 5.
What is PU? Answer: 8.4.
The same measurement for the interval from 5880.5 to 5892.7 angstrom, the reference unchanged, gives 8.2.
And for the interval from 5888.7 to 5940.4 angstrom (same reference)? 8.6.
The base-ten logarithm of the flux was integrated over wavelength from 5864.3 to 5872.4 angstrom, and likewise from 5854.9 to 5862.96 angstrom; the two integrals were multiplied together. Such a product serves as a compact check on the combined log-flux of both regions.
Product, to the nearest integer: 43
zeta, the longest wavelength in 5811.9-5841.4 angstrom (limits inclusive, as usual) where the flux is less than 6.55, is 5832.66 angstrom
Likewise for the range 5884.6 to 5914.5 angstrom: 5913.80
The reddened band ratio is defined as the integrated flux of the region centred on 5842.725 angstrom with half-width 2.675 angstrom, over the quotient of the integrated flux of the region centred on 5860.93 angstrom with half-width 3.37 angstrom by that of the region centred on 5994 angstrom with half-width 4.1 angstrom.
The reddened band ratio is 48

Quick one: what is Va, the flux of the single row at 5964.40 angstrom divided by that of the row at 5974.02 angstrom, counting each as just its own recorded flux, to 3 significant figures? 1.00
